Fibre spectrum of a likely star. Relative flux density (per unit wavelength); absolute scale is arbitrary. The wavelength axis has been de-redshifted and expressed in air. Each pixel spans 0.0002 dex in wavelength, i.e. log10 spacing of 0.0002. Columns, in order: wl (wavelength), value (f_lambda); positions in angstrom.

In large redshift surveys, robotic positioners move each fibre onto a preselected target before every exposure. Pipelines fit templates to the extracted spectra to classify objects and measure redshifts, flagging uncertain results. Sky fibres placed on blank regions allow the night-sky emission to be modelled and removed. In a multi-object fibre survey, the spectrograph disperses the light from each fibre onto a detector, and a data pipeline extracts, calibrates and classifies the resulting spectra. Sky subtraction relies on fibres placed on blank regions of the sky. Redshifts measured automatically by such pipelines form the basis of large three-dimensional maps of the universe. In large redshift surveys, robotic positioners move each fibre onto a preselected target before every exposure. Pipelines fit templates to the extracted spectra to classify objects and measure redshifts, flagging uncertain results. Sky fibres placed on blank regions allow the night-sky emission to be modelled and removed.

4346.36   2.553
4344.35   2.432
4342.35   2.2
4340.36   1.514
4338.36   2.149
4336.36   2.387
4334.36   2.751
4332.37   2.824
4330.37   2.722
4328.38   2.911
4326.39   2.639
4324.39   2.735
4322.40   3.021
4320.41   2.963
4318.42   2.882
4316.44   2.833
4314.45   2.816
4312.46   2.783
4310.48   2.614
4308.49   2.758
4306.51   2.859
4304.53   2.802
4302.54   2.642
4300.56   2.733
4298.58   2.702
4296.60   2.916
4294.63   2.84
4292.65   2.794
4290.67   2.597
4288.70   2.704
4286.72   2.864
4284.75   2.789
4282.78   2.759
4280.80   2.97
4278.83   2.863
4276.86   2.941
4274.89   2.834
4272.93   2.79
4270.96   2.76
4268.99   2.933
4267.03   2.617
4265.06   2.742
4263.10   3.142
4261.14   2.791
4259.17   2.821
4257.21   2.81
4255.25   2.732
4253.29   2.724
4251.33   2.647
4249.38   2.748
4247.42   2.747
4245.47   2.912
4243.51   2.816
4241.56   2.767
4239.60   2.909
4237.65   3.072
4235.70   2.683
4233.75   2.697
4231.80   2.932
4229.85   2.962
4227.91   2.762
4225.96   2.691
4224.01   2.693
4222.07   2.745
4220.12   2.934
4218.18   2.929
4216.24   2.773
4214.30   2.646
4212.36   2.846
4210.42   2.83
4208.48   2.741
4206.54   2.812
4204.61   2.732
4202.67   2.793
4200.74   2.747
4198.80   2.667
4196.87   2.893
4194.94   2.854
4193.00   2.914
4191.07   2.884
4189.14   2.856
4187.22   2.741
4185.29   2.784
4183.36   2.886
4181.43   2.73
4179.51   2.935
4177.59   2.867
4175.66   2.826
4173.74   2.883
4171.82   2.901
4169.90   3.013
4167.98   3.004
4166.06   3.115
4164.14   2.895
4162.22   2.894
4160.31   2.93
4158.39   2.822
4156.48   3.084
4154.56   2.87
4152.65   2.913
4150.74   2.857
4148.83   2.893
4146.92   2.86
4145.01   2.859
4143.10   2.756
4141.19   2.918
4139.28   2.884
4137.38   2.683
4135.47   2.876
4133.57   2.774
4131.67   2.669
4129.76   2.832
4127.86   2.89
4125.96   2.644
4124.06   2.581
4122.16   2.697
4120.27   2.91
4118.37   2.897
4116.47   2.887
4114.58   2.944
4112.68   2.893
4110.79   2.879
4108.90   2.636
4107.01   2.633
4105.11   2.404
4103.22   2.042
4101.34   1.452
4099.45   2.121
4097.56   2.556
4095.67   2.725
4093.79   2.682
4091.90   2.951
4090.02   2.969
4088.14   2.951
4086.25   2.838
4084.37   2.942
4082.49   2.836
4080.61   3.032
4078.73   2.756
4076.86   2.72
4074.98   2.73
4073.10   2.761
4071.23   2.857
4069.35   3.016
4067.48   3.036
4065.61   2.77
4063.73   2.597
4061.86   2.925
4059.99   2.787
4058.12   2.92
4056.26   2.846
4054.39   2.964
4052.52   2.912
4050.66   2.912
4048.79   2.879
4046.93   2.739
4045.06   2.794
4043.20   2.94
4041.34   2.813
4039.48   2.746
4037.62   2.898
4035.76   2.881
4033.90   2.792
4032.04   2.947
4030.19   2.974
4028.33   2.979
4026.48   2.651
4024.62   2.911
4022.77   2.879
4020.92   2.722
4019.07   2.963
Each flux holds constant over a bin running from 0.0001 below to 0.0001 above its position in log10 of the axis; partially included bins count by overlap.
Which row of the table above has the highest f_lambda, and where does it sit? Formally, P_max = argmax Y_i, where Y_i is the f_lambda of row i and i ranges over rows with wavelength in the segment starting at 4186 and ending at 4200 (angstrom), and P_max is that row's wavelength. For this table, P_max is 4193.00 angstrom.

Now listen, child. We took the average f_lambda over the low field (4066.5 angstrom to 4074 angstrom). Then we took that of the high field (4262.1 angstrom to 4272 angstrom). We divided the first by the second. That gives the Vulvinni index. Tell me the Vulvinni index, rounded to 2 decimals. 1.03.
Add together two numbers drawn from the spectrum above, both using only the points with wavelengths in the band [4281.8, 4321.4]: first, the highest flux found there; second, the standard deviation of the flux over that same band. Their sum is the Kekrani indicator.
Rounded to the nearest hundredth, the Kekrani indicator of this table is 3.06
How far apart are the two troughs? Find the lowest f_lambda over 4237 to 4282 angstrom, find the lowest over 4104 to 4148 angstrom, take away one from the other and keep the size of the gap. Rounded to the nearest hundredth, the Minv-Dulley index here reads 0.21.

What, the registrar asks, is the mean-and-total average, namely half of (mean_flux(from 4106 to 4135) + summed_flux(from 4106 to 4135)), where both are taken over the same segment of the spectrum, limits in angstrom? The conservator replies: 22.3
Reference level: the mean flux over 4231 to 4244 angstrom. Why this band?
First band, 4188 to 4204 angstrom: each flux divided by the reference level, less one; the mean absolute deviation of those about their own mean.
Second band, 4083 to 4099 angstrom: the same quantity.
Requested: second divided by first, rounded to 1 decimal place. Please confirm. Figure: 1.9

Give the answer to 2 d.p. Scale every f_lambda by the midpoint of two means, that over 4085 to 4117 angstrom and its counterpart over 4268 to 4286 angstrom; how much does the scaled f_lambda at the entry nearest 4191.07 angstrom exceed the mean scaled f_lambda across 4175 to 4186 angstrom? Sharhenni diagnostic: 0.02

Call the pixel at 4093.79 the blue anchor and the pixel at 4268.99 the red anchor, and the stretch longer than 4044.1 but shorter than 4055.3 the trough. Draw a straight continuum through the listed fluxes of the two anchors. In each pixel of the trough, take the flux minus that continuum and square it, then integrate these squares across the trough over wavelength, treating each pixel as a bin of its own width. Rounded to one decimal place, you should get 0.7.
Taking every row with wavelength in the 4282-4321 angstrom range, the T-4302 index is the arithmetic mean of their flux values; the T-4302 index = 2.78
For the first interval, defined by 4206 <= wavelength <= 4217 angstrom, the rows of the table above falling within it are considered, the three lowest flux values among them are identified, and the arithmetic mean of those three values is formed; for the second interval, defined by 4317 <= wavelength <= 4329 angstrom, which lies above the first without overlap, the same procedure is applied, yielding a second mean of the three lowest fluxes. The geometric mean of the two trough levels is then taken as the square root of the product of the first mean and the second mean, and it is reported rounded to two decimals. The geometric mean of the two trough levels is 2.74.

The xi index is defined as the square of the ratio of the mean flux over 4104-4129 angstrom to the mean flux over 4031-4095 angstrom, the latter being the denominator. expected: 0.93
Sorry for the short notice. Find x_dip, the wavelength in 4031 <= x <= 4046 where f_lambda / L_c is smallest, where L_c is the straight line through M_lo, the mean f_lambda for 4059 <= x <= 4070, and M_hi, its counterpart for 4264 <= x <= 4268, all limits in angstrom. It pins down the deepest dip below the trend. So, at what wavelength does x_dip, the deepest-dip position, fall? 4039.48 angstrom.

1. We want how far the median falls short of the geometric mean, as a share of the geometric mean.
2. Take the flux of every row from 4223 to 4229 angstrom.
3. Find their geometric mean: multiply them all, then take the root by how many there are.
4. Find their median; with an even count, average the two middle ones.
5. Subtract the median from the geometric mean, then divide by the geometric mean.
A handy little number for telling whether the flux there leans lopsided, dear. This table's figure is 0.008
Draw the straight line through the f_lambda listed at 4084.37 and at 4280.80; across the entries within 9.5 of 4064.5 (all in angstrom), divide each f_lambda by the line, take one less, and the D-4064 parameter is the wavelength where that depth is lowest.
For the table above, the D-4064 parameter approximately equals 4063.73 angstrom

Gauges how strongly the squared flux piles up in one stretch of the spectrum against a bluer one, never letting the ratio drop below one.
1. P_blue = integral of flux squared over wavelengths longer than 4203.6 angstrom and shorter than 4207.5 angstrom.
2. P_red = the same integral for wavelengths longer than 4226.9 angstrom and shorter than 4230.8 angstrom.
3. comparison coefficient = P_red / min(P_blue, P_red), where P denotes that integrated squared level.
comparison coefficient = 1.07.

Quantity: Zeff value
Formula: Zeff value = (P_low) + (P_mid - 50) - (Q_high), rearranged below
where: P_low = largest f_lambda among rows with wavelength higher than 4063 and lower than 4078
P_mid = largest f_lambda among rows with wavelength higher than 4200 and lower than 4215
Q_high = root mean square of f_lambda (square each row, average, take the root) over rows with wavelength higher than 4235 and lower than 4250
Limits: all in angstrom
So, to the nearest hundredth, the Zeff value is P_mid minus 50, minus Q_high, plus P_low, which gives -46.95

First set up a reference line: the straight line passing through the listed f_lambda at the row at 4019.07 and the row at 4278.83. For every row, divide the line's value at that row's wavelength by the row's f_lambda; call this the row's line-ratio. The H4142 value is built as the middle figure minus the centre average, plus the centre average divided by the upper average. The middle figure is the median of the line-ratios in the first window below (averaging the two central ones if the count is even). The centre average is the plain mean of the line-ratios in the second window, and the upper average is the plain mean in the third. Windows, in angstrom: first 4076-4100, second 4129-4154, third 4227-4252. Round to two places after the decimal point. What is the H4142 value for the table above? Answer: 1.01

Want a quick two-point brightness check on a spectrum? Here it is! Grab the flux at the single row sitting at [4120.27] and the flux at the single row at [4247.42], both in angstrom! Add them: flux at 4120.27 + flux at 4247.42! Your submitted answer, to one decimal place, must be 5.7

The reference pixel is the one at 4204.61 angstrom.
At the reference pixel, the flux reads 2.732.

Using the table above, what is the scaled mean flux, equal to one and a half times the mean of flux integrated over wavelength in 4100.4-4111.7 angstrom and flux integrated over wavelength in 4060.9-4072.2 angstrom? 44.1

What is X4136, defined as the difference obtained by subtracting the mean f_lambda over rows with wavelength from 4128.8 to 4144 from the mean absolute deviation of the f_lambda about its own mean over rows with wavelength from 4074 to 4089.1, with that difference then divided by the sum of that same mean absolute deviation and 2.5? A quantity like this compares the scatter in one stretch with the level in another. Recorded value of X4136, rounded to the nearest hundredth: -1.04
